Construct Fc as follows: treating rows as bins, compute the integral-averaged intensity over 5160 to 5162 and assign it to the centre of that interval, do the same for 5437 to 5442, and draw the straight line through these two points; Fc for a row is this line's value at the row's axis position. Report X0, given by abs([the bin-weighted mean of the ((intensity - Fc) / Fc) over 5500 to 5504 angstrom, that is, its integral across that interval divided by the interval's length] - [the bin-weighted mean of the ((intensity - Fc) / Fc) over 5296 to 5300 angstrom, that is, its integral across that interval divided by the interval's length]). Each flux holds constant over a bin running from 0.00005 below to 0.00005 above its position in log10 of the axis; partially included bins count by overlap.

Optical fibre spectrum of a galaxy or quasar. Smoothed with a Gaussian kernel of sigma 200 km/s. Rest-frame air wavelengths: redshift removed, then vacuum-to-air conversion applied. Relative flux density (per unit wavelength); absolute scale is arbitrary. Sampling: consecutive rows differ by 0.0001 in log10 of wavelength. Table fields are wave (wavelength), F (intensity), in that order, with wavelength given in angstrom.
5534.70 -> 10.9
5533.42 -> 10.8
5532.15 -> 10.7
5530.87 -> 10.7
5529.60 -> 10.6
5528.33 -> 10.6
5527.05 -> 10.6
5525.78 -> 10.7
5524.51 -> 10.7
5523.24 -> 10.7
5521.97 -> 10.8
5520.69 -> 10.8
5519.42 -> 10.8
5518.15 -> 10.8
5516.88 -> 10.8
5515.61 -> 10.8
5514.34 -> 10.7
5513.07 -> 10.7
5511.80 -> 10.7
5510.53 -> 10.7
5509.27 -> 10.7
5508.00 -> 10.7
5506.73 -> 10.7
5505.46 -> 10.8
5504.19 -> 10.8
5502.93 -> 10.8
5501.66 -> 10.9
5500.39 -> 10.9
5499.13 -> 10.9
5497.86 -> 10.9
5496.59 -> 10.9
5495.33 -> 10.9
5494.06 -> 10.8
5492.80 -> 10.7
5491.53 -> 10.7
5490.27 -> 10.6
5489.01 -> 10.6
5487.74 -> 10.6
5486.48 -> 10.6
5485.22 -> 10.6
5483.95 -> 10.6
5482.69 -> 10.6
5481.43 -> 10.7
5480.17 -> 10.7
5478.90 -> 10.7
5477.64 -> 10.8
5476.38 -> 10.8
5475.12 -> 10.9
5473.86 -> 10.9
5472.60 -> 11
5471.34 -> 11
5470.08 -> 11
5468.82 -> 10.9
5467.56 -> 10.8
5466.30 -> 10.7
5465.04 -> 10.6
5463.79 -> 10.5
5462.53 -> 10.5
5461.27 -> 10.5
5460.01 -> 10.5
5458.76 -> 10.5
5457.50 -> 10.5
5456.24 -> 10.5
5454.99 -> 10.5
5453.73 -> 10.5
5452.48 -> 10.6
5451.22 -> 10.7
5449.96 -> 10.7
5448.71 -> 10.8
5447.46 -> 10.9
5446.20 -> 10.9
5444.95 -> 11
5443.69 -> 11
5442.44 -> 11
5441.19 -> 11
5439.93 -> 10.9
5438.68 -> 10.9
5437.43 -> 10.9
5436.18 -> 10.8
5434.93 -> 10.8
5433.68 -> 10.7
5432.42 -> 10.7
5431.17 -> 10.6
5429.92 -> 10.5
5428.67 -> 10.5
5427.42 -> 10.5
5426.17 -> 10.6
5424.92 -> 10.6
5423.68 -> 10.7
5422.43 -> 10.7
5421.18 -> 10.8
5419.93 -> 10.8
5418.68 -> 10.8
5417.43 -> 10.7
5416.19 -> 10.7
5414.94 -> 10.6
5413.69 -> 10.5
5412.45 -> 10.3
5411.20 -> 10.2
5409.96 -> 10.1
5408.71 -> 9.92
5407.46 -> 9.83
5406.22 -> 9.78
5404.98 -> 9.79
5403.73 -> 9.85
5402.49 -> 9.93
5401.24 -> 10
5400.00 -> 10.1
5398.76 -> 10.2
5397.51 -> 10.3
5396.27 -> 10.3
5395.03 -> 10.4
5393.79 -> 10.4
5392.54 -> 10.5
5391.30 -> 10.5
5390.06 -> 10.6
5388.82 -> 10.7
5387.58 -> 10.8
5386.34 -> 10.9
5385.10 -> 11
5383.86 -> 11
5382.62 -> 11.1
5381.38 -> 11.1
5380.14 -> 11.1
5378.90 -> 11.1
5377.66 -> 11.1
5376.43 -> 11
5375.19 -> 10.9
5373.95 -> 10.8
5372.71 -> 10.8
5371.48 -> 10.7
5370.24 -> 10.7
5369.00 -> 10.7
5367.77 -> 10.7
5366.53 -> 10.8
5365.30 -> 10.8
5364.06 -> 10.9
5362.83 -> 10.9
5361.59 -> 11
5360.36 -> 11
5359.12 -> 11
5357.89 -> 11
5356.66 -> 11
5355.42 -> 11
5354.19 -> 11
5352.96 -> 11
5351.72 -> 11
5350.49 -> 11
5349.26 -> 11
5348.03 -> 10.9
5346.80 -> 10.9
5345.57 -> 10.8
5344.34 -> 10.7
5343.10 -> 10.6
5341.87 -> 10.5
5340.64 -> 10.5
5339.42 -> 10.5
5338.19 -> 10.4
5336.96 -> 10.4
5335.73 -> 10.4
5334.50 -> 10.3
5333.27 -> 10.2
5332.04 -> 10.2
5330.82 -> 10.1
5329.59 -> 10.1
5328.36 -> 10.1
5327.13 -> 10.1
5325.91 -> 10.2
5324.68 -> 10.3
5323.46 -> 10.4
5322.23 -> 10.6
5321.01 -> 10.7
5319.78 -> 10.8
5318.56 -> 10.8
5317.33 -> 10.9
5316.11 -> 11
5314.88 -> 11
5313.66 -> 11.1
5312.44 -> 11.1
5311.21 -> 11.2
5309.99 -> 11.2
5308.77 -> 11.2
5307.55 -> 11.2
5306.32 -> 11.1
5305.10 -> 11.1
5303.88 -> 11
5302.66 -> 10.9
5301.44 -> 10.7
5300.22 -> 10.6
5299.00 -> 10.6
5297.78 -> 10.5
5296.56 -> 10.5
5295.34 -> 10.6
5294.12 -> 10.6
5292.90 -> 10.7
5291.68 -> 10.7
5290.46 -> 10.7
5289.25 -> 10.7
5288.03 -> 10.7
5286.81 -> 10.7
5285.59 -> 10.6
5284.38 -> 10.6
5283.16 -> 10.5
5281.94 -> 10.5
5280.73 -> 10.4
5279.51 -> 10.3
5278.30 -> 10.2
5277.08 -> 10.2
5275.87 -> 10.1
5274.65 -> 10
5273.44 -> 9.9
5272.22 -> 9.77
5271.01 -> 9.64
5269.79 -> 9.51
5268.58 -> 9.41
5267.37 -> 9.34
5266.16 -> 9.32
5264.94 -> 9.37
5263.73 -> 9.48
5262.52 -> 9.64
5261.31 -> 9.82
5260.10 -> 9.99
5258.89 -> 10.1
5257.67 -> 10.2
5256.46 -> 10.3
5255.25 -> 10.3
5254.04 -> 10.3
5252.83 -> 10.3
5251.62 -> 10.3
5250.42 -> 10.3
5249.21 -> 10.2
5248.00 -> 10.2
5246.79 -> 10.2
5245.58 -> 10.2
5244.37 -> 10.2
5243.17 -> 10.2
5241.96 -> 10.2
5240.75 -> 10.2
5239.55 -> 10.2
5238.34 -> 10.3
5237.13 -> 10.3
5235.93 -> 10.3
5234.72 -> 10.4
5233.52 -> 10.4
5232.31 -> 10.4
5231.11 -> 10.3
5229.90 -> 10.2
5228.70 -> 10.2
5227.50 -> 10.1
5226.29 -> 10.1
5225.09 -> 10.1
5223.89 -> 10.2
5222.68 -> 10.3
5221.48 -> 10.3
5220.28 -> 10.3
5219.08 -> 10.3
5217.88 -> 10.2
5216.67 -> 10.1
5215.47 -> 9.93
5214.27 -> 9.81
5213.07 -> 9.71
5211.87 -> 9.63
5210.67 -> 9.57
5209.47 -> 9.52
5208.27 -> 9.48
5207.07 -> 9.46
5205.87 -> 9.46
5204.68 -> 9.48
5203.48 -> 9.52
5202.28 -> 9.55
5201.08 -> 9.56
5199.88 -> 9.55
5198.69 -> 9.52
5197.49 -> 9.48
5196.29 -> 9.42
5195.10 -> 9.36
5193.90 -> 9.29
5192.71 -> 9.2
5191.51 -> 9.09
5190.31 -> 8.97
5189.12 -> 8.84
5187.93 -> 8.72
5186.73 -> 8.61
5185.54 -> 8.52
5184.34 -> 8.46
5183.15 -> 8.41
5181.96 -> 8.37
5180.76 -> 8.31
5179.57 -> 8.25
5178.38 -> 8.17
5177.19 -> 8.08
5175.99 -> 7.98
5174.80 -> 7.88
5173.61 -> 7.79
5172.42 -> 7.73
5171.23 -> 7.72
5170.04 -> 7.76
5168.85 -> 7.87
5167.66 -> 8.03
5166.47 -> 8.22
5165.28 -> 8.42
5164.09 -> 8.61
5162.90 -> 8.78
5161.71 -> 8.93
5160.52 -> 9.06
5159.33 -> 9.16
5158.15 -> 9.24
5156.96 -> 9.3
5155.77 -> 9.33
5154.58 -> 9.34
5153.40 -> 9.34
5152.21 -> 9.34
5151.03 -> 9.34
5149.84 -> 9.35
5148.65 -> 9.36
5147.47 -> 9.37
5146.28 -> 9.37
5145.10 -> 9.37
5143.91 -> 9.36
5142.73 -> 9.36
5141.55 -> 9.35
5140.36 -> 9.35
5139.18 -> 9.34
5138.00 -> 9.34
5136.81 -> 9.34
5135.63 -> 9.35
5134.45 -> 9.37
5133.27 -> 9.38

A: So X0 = 0.10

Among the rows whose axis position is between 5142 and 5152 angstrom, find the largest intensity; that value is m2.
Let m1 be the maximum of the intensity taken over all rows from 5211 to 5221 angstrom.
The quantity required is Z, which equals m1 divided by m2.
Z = 1.10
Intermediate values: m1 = 10.3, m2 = 9.37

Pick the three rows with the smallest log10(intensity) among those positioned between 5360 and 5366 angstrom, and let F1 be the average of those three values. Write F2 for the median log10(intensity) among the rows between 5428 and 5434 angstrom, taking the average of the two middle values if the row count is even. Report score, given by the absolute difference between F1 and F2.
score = 0.011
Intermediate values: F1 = 1.04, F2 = 1.03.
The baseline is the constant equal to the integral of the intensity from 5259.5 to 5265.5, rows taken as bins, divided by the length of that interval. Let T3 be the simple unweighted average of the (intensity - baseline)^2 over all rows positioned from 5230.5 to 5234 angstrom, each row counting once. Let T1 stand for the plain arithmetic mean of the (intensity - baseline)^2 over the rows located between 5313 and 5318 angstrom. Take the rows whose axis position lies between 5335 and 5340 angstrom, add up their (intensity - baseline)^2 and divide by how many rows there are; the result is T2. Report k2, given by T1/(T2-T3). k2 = 21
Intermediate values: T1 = 1.8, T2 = 0.6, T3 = 0.5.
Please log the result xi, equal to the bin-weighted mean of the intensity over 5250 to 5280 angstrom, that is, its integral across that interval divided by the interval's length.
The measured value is 9.9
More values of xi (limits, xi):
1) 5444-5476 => 10.7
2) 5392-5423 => 10.3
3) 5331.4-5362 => 10.7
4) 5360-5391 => 10.9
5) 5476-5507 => 10.7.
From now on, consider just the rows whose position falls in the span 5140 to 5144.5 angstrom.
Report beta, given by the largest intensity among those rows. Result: 9.36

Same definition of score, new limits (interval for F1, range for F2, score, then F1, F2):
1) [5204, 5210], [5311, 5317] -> 0.069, 0.98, 1.05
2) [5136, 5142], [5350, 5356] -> 0.071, 0.97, 1.04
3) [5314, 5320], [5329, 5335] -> 0.026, 1.03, 1.01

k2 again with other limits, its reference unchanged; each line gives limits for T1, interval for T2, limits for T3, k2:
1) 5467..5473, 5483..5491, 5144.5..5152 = 2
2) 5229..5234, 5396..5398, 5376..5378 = 0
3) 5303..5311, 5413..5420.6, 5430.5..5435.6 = -78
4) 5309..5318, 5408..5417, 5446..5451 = -2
